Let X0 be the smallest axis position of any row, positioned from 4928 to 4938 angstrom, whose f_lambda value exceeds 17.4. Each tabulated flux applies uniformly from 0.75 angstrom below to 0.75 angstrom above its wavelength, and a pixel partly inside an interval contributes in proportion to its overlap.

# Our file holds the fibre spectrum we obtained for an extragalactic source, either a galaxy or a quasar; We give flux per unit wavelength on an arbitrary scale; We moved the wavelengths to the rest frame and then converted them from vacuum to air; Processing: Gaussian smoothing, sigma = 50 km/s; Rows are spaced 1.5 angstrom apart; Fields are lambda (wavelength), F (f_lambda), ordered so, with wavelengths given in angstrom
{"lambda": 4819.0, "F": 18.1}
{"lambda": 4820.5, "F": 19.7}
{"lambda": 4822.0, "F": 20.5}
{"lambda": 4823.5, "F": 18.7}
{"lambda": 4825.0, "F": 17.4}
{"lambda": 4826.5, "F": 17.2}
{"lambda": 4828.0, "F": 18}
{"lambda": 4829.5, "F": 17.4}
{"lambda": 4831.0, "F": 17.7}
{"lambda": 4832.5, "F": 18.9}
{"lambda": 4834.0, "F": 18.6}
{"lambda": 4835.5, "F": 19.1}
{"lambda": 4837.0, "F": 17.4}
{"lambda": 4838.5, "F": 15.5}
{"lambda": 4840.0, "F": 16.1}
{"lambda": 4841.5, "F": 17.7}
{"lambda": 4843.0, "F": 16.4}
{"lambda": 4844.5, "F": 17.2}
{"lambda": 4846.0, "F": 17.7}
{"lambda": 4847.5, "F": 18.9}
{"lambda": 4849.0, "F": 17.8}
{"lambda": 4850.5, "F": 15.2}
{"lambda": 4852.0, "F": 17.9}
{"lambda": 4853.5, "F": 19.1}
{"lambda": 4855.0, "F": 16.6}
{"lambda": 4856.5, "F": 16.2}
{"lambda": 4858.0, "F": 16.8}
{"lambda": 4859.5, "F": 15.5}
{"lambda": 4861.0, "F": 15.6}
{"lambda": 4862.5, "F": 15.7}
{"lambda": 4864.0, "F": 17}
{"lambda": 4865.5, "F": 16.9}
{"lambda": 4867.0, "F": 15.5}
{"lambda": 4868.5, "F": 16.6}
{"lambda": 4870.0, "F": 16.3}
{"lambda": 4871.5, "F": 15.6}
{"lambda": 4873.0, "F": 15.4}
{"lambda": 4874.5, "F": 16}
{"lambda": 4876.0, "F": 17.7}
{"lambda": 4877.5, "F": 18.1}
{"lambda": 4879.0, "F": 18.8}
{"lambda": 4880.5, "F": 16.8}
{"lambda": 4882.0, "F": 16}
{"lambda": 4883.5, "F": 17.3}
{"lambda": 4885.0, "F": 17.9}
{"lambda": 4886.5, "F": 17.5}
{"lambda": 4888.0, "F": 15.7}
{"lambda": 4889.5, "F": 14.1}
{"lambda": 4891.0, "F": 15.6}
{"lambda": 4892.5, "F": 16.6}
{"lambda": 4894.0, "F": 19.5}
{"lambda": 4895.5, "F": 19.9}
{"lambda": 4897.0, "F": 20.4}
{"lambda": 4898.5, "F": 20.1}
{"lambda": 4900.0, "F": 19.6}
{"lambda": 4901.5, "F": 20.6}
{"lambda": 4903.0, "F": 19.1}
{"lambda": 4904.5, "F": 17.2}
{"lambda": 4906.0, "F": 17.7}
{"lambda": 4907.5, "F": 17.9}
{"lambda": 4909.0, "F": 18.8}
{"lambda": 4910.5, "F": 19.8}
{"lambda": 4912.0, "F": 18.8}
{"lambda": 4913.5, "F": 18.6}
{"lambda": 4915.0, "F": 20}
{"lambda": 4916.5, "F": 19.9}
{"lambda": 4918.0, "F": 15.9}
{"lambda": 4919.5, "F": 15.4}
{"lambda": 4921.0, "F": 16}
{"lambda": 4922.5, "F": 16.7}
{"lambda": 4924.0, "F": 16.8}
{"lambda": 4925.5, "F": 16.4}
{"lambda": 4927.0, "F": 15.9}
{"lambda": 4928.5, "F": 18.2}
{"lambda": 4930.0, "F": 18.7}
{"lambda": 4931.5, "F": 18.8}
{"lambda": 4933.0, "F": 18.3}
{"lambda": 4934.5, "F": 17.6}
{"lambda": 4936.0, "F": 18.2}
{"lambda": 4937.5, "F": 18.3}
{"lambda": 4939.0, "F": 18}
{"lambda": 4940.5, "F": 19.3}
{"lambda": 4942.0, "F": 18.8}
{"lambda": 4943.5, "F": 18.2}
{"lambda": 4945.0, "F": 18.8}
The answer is 4928.5 angstrom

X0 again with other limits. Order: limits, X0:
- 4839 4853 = 4841.5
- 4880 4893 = 4885.0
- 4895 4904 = 4895.5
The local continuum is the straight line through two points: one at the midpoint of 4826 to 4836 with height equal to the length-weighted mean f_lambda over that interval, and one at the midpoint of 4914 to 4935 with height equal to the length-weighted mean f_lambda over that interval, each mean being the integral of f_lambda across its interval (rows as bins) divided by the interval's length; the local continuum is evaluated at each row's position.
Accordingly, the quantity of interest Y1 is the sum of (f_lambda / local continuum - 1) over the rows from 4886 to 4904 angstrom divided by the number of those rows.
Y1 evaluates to 0.03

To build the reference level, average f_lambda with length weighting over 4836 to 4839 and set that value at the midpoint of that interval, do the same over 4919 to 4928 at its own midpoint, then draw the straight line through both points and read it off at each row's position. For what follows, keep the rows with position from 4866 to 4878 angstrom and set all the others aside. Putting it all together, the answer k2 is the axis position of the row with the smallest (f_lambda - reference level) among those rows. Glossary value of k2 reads 4873.0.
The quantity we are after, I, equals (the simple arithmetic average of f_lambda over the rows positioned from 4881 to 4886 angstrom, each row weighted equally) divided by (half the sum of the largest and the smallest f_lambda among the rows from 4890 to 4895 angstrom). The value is 0.97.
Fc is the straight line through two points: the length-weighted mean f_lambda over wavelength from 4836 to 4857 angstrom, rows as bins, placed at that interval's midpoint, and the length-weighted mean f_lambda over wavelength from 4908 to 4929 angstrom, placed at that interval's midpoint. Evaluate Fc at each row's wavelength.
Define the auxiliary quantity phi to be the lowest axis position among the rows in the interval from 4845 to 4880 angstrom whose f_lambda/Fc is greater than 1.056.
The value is 4847.5 angstrom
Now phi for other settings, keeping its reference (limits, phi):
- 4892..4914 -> 4894.0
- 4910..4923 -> 4910.5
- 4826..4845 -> 4828.0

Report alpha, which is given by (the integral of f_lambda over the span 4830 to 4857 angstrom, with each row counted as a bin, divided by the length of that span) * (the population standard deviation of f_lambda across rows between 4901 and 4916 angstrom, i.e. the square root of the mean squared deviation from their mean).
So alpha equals 17.8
